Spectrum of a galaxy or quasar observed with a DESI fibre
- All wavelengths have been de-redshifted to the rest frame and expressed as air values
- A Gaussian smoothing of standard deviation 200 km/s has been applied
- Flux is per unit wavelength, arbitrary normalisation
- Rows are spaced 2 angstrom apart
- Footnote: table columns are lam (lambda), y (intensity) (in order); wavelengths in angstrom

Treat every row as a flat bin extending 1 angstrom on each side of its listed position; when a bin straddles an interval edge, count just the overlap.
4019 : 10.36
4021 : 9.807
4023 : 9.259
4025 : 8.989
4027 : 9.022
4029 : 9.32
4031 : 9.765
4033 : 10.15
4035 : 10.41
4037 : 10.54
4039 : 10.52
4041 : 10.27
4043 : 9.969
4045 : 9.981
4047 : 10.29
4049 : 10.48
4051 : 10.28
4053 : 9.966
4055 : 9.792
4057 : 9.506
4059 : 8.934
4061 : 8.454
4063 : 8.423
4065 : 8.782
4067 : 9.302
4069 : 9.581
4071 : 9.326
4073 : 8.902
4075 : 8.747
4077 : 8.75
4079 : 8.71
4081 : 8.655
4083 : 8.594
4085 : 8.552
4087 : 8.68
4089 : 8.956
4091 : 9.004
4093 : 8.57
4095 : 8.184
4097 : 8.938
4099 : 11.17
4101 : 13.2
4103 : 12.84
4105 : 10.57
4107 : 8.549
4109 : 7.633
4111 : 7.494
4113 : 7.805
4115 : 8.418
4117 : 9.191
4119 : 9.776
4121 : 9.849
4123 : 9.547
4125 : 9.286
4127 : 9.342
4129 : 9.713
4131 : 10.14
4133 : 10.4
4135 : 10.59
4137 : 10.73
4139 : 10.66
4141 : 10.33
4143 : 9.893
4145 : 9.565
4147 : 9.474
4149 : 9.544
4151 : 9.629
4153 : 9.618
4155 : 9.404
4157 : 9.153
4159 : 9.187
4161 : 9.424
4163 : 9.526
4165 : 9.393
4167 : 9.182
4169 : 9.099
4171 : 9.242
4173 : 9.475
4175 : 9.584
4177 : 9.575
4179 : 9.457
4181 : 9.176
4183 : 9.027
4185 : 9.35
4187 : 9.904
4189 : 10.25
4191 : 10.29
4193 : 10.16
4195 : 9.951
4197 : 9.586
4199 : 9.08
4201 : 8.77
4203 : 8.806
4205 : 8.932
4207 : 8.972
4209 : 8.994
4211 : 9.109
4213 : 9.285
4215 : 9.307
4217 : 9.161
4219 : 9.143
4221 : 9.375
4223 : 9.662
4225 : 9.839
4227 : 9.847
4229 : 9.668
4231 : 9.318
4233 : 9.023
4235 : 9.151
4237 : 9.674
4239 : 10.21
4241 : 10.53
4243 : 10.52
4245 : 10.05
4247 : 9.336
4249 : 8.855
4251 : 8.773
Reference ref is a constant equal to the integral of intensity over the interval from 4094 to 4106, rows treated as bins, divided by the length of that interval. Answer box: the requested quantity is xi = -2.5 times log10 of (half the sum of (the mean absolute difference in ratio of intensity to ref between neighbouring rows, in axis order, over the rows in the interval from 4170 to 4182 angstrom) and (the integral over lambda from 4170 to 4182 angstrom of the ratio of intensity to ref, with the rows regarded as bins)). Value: -1.80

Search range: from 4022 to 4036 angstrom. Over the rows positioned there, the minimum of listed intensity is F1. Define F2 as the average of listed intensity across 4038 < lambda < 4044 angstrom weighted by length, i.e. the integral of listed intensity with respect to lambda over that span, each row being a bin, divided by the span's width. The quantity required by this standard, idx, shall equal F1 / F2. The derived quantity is 0.88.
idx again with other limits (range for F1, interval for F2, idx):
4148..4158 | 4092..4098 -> 1.07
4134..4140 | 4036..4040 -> 1.01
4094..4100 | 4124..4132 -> 0.85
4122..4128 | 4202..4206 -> 1.05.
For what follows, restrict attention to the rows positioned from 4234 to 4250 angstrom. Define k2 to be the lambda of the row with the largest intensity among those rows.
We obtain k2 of 4241 angstrom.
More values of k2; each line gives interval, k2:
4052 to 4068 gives 4053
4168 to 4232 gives 4191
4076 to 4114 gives 4101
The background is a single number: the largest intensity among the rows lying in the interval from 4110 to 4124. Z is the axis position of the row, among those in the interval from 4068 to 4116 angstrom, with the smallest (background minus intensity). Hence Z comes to 4101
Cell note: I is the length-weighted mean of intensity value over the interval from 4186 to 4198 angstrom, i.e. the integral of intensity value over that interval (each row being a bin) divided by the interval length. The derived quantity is 10.0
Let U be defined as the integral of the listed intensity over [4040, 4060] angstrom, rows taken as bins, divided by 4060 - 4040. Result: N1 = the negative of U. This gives -9.95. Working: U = 9.95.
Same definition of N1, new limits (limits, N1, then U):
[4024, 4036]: -9.61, 9.61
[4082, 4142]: -9.56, 9.56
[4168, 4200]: -9.58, 9.58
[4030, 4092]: -9.43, 9.43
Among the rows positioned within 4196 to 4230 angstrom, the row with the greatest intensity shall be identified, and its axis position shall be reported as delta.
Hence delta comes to 4227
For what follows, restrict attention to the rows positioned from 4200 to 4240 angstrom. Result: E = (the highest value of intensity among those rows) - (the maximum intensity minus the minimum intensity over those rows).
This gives 8.8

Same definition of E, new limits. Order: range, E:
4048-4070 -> 8.4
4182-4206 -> 8.8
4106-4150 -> 7.5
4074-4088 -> 8.6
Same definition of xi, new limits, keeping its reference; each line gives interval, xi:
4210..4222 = -1.77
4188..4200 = -1.85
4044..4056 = -1.88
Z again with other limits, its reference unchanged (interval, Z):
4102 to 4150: 4103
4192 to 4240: 4239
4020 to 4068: 4037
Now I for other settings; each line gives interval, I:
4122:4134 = 9.7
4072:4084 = 8.7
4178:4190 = 9.5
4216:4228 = 9.5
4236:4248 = 10.1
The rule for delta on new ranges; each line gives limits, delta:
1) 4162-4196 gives 4191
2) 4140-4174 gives 4141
